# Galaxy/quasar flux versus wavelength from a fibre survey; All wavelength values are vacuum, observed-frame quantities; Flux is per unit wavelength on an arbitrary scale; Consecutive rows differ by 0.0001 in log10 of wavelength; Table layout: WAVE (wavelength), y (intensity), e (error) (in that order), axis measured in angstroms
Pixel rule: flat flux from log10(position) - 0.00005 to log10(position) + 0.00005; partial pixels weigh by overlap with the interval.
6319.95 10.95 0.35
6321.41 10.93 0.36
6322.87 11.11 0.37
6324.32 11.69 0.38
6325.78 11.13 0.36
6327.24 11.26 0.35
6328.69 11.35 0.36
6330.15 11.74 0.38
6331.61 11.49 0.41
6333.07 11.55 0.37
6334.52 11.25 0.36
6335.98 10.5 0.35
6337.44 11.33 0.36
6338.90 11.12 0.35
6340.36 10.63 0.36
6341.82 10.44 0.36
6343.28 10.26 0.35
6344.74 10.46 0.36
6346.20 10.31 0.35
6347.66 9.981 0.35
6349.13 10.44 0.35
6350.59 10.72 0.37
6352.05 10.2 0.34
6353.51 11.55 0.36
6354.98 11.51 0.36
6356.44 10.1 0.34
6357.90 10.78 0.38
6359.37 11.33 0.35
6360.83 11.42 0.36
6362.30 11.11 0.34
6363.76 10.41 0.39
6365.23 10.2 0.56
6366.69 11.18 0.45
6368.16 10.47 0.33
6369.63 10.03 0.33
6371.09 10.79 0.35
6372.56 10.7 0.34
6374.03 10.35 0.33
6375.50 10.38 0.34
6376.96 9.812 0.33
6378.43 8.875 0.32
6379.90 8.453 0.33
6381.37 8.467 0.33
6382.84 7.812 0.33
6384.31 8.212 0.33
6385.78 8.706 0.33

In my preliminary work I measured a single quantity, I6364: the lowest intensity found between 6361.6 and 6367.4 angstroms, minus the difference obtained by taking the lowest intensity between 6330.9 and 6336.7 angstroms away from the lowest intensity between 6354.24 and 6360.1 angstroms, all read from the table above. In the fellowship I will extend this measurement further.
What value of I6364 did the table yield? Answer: 10.6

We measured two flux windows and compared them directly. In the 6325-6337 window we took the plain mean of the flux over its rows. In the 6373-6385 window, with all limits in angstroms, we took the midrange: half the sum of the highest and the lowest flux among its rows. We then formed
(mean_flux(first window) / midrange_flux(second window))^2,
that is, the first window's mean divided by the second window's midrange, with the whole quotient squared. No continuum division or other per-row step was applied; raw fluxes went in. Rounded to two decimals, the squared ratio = 1.54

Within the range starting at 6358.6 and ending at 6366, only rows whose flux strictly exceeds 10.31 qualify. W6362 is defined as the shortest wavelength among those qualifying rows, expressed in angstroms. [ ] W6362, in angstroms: 6359.37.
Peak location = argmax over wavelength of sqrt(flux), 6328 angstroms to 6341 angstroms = 6330.15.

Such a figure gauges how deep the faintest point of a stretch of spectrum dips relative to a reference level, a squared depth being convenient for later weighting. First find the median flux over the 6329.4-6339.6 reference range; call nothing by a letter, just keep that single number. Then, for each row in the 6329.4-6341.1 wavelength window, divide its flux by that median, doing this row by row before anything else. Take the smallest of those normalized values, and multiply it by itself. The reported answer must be 0.859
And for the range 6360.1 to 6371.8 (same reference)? 0.784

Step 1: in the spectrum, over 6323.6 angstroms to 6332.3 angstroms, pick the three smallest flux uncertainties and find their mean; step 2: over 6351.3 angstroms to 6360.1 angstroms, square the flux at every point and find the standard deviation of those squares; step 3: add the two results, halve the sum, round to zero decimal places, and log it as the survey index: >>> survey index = 7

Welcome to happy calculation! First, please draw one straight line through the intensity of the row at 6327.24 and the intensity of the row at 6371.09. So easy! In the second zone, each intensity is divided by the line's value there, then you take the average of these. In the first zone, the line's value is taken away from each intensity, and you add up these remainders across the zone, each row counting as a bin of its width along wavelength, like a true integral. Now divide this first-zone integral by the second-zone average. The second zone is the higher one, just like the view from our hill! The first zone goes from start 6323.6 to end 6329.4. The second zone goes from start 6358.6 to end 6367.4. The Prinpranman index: 1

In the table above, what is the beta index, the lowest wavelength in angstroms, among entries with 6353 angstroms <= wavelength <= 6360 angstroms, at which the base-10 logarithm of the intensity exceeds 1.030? 6353.51 angstroms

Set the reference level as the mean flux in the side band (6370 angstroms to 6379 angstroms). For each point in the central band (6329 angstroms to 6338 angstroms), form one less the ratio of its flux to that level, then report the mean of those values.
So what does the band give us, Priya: -0.11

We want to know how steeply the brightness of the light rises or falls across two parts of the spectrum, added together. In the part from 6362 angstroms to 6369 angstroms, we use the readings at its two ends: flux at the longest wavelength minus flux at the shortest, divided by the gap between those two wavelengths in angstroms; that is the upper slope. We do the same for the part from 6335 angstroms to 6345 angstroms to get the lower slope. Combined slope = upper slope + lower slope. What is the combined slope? -0.11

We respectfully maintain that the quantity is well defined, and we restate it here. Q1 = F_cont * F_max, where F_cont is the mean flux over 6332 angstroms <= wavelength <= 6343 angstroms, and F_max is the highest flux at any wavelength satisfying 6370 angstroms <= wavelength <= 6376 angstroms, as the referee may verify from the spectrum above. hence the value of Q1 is 118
